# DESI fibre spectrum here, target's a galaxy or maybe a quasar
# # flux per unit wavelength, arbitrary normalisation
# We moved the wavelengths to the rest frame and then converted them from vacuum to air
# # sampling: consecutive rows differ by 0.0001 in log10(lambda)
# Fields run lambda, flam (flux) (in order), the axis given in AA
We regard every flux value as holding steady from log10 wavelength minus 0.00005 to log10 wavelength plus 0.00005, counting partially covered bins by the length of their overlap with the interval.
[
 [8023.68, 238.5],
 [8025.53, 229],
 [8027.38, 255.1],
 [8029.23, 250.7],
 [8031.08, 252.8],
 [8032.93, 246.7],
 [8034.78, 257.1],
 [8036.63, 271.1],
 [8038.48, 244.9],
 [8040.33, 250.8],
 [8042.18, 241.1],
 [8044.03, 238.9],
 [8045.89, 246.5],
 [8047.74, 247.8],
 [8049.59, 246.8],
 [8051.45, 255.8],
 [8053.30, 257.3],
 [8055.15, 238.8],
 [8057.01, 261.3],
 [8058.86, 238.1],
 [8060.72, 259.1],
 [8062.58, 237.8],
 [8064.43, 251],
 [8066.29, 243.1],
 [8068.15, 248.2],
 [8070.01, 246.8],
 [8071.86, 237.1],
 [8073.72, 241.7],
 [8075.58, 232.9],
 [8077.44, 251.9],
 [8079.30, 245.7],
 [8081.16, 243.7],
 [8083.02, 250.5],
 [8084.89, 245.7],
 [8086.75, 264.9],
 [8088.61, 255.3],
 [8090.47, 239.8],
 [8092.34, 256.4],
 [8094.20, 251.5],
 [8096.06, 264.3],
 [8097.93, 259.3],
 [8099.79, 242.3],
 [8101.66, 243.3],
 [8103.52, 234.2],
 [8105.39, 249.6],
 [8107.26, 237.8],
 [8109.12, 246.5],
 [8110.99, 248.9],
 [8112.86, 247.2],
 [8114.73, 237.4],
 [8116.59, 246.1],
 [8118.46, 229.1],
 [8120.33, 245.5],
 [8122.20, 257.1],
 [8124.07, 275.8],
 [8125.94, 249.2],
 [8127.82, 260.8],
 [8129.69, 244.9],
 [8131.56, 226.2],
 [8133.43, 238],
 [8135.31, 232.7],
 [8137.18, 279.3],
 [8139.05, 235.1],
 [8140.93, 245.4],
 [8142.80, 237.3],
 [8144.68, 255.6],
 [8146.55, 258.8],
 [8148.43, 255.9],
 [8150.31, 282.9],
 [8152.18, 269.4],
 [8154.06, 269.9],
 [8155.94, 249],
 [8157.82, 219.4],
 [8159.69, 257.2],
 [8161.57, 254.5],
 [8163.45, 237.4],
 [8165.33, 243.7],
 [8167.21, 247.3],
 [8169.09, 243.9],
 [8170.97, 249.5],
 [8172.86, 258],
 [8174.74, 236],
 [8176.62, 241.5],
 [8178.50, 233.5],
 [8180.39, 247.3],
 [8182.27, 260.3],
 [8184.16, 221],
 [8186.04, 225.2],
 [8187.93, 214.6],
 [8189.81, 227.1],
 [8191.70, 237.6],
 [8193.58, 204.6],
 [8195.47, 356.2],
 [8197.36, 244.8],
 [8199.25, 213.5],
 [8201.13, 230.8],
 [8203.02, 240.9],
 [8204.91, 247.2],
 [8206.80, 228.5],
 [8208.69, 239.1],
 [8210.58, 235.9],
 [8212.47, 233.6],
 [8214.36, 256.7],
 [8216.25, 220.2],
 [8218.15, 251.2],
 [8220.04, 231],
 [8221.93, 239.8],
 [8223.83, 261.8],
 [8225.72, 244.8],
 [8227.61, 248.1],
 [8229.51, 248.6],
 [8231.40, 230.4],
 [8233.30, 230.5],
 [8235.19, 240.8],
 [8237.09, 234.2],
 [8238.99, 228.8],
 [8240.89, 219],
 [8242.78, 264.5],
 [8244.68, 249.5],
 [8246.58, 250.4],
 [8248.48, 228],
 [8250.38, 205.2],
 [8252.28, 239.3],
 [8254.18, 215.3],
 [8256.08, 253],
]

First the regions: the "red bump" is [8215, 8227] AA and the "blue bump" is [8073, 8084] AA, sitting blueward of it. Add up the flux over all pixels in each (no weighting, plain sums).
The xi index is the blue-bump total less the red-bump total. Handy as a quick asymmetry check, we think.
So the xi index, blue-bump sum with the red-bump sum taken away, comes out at 18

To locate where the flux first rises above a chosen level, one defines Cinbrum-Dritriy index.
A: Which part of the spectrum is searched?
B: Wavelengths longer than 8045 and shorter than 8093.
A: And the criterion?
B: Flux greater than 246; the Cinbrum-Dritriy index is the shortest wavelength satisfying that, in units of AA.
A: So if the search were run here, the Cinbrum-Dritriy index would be 8045.89 AA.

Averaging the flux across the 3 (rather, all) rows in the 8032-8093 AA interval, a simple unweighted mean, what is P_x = 248.3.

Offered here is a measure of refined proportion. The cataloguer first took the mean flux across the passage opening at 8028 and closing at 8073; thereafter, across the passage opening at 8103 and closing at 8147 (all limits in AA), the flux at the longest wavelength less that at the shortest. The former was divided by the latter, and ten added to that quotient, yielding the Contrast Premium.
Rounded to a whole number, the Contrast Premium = 20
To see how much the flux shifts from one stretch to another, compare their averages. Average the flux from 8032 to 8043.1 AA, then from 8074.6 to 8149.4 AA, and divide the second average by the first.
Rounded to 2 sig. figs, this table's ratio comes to 0.98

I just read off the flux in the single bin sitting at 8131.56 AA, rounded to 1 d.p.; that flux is 226.2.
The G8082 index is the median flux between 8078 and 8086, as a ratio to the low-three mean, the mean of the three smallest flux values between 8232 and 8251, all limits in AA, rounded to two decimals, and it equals 1.13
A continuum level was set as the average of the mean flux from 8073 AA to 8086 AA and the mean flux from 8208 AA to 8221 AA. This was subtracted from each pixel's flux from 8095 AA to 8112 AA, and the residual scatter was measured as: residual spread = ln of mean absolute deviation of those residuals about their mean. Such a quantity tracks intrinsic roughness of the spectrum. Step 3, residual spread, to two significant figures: 2.0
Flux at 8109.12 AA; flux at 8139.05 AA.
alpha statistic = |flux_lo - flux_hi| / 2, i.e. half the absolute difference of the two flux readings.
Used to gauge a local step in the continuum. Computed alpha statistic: 5.7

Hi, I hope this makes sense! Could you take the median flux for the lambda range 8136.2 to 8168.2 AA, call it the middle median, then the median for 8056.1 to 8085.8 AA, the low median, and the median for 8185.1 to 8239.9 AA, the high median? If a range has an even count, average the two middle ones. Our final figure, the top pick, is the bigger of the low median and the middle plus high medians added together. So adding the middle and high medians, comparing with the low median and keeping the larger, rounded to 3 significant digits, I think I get 490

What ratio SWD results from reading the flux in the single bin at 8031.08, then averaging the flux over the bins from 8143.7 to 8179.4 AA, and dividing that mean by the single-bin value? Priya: 0.992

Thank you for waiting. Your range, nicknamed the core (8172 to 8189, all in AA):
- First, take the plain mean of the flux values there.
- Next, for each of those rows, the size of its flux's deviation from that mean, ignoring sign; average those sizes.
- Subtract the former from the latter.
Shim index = -225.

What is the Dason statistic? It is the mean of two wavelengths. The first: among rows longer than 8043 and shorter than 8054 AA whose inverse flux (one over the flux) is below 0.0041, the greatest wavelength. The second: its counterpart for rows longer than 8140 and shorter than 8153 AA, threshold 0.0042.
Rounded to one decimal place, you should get 8102.7 AA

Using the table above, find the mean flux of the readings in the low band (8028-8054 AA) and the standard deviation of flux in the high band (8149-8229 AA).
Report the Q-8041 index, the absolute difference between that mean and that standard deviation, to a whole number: 227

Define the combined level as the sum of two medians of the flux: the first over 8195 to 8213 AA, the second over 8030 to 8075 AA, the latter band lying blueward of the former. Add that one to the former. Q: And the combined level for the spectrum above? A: 484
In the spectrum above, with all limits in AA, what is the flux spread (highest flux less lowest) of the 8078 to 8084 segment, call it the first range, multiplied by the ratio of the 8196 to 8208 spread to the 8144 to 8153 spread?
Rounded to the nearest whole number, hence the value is 8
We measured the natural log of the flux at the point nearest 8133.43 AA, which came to 5.47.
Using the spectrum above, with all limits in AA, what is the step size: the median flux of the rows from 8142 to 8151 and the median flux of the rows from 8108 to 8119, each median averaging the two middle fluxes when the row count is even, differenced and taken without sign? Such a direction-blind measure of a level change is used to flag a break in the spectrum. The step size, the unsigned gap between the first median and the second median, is 10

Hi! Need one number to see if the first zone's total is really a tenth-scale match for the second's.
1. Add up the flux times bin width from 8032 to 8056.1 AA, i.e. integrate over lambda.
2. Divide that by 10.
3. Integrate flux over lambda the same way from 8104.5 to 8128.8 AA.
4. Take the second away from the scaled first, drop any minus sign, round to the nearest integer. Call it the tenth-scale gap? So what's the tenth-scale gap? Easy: 5438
